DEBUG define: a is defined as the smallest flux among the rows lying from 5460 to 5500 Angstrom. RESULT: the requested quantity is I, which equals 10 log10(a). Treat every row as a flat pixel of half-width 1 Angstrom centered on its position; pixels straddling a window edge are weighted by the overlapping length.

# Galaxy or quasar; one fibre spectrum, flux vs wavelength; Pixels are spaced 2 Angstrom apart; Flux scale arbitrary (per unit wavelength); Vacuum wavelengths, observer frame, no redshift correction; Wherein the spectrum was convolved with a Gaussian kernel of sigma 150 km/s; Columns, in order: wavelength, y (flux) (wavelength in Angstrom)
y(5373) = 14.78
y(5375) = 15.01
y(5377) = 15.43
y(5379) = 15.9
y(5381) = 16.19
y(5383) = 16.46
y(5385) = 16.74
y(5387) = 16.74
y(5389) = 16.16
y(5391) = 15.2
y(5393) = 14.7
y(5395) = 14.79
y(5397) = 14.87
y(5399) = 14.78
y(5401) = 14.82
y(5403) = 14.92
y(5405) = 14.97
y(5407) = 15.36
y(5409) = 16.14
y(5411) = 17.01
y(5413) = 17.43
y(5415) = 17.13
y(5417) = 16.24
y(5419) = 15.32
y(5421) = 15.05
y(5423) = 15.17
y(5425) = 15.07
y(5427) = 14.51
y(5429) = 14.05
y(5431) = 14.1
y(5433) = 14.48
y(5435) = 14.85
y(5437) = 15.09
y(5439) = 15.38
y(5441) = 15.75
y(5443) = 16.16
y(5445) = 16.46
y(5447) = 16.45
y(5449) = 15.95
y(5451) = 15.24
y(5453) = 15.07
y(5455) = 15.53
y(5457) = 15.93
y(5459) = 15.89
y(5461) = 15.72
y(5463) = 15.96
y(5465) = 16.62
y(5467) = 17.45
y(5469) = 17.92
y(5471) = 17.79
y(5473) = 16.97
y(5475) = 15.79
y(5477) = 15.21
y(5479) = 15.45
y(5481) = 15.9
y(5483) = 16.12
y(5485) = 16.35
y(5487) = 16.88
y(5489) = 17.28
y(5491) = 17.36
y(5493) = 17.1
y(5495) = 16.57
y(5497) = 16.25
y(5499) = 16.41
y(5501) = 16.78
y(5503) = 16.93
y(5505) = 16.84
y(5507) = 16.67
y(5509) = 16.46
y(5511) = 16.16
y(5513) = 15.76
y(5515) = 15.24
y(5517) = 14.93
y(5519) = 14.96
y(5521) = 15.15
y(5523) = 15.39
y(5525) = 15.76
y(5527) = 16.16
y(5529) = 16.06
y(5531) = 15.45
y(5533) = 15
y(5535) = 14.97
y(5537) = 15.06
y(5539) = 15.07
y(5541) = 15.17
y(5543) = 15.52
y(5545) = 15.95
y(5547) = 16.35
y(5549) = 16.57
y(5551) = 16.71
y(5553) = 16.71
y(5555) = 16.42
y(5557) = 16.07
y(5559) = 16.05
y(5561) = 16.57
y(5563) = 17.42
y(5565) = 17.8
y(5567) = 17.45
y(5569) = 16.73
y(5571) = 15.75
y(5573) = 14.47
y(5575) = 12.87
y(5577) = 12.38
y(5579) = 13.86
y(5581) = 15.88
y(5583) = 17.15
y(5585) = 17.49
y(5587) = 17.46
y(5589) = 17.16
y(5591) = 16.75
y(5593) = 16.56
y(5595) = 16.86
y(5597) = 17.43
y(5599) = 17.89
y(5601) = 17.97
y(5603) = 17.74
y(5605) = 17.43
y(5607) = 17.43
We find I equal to 11.82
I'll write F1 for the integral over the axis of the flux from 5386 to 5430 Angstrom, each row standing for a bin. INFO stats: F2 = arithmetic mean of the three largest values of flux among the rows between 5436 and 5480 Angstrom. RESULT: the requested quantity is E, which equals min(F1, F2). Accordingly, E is 17.72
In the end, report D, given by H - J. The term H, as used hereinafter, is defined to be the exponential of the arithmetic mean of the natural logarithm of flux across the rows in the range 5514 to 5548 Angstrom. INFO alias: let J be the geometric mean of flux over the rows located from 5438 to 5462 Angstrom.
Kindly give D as -0.4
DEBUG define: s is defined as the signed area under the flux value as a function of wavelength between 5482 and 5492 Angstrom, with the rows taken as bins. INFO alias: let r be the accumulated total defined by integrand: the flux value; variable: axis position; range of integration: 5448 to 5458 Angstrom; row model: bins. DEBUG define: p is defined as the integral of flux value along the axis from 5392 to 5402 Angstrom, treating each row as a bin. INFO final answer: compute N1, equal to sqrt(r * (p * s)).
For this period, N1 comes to 1965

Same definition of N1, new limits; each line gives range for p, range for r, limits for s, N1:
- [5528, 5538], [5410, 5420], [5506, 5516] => 2022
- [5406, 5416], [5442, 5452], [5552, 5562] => 2089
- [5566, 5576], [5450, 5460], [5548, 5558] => 1990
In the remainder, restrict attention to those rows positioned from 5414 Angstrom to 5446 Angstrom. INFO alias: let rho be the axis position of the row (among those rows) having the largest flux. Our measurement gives 5415 Angstrom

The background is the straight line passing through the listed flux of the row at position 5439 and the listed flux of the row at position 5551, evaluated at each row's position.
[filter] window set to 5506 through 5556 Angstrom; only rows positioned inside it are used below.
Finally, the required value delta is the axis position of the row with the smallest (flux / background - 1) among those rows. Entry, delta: 5535 Angstrom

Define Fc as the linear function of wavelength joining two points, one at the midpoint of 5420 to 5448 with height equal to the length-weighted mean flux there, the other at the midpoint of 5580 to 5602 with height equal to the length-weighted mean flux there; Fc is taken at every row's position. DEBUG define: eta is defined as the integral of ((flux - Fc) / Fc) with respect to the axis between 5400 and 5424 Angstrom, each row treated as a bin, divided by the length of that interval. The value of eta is 0.060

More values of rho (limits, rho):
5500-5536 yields 5503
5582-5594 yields 5585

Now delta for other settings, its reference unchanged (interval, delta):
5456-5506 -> 5477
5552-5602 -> 5577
